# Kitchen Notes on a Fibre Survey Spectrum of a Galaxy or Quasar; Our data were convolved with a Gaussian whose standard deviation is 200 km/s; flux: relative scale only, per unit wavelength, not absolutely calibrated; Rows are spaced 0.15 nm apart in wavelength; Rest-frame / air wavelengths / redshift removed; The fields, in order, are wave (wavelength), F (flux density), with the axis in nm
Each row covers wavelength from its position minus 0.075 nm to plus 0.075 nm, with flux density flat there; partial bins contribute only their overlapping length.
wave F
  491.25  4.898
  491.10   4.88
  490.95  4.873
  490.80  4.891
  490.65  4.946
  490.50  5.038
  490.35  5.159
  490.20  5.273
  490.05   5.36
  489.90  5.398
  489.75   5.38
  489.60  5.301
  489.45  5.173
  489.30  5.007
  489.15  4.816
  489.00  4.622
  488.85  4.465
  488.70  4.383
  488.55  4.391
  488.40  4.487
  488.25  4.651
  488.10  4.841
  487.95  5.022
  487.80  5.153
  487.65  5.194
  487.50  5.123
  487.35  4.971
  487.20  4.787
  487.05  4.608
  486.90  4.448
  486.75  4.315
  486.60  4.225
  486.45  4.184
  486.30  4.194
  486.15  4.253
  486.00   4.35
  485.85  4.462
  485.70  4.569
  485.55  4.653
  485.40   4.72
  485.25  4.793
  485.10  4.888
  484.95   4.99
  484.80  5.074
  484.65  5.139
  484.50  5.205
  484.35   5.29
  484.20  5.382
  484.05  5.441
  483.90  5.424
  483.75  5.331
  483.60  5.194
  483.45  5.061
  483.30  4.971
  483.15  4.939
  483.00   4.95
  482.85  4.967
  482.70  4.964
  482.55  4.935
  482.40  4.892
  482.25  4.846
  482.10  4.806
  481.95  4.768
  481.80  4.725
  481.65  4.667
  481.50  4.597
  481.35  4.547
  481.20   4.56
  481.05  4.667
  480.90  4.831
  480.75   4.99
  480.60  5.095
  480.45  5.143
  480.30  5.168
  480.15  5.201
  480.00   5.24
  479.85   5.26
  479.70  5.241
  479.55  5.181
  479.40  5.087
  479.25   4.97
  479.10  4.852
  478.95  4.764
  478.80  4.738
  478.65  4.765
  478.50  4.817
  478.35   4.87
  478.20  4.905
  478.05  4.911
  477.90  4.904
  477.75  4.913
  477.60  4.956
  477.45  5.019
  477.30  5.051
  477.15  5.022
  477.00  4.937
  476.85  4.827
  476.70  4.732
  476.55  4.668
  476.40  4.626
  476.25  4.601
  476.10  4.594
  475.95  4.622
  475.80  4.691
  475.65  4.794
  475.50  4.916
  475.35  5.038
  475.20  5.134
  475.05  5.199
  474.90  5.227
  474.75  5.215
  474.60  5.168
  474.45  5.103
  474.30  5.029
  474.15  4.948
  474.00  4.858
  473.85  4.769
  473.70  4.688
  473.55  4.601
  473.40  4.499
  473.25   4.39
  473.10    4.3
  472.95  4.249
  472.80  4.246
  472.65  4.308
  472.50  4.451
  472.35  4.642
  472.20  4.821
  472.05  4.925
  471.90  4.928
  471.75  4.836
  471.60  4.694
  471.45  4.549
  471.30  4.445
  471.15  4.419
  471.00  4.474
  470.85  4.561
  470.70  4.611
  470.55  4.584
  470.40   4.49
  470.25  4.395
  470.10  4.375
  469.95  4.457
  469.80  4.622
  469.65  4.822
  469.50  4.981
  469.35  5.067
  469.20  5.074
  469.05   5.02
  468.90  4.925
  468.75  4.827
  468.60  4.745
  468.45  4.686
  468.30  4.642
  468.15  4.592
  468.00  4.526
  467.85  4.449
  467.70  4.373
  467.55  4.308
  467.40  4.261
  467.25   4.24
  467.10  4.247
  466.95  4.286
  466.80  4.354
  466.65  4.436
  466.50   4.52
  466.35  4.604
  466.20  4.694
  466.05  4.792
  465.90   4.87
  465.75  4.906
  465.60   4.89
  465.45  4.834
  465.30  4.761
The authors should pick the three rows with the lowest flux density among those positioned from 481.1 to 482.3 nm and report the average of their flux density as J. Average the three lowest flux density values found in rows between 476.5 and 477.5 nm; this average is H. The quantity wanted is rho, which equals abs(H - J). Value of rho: 0.17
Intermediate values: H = 4.74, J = 4.57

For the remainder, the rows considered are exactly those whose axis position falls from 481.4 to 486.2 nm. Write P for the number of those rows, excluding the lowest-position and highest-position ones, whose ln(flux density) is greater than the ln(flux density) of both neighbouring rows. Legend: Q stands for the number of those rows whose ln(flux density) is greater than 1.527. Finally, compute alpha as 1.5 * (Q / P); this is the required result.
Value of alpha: 20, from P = 2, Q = 27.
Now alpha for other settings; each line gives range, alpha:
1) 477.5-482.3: 22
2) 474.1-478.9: 15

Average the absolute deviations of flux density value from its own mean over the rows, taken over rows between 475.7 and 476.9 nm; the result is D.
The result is 0.06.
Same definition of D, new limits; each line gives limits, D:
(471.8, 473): 0.26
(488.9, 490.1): 0.24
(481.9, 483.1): 0.06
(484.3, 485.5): 0.16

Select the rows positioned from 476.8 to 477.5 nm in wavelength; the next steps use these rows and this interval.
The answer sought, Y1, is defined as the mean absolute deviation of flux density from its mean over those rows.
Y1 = 0.07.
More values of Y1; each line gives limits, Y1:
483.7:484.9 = 0.11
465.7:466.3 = 0.07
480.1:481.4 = 0.23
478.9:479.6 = 0.13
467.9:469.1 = 0.13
